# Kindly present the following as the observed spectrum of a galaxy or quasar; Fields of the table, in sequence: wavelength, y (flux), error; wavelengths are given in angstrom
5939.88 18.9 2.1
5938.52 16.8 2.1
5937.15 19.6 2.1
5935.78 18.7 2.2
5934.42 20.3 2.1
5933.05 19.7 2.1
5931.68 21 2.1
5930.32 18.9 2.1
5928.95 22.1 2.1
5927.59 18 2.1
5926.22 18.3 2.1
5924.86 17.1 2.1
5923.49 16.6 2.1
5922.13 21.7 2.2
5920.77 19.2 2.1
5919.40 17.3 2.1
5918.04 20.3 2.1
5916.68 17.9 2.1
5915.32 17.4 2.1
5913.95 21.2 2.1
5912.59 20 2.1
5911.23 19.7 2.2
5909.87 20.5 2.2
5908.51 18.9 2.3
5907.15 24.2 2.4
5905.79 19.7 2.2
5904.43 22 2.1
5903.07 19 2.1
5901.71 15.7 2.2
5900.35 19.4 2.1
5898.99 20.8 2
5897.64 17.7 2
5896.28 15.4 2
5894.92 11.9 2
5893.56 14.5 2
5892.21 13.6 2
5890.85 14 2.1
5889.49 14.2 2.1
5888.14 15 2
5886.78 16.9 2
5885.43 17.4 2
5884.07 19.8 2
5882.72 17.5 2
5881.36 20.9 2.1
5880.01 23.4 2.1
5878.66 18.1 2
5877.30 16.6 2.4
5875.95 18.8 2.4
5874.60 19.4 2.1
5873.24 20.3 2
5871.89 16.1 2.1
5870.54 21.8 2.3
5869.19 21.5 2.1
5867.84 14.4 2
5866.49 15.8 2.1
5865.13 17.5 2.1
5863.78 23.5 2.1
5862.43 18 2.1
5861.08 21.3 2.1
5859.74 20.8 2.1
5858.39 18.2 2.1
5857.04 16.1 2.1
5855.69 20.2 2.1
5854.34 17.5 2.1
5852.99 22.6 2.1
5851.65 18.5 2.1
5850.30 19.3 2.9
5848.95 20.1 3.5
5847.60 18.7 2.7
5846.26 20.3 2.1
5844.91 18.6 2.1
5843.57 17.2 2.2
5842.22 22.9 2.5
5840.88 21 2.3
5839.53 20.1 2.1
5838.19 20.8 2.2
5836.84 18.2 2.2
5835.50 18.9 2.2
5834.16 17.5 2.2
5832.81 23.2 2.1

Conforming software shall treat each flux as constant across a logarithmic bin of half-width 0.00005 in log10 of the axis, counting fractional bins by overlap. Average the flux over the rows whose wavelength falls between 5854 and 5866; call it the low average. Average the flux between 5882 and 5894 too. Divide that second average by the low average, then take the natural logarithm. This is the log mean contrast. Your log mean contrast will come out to -0.19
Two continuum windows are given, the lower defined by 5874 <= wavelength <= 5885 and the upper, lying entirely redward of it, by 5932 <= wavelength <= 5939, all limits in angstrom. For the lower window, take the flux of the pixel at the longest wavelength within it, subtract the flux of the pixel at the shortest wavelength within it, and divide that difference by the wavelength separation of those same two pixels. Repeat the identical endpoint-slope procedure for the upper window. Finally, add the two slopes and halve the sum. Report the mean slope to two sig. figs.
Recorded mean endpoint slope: -0.24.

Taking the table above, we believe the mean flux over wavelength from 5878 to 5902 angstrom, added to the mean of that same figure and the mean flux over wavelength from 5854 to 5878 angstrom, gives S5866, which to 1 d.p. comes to 34.9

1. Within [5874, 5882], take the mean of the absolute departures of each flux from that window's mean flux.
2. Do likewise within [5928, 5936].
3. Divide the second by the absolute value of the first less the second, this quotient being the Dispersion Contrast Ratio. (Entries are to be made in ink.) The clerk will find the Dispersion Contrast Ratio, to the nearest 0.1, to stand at 1.4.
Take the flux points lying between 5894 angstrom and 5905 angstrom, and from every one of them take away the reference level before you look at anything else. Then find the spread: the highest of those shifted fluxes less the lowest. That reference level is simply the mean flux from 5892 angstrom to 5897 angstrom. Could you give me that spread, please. 10.1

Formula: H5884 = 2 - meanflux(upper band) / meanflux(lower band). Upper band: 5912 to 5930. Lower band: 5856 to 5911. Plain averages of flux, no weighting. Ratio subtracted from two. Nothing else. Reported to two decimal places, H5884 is 0.96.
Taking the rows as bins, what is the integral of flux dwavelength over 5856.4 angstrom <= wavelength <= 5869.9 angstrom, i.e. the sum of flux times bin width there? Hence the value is 253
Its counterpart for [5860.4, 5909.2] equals 888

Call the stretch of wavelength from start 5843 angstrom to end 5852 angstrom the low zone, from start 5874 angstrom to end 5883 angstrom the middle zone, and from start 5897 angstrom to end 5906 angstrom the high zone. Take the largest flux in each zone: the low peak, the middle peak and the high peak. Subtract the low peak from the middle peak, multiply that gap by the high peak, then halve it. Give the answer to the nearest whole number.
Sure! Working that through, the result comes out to 34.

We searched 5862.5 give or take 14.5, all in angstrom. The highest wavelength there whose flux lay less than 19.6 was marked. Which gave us 5875.95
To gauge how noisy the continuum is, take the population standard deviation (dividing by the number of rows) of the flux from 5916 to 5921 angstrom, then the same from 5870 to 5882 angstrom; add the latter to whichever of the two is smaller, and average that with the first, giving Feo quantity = 2.3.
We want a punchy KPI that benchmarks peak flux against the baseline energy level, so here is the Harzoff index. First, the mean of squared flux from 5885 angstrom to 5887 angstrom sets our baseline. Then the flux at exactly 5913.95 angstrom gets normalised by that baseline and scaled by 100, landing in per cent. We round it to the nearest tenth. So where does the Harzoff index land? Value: 7.2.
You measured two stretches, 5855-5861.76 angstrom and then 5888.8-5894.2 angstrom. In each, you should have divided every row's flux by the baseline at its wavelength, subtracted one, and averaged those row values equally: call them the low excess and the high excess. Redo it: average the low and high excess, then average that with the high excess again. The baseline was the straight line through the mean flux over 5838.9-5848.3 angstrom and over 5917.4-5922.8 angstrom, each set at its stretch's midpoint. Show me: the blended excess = -0.220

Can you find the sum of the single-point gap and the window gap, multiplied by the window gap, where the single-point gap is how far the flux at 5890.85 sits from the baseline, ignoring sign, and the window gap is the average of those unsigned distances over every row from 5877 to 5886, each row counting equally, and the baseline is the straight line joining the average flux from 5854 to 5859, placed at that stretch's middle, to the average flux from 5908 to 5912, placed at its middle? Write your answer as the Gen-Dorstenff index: 13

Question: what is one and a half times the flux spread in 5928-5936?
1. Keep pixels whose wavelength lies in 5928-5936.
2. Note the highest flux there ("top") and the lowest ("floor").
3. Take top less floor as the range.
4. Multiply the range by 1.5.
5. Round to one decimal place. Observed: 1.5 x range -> 5.1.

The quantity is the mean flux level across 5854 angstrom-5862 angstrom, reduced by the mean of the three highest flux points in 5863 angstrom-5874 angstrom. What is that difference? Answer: -3.2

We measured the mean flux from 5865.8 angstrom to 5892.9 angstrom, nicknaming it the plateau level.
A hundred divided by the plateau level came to 5.63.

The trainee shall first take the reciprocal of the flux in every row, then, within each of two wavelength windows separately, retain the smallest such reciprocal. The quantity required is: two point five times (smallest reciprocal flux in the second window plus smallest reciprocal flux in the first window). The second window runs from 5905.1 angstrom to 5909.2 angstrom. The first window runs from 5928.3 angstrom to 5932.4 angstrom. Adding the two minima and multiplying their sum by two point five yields 0.2164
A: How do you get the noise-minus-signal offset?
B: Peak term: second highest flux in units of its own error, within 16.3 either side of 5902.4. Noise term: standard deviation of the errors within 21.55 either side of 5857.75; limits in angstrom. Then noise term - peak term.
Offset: -10.1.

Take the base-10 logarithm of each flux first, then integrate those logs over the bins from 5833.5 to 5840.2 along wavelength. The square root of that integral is 2.93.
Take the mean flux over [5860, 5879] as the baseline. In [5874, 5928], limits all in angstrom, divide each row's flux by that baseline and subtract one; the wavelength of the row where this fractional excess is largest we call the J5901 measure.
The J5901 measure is 5907.15 angstrom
